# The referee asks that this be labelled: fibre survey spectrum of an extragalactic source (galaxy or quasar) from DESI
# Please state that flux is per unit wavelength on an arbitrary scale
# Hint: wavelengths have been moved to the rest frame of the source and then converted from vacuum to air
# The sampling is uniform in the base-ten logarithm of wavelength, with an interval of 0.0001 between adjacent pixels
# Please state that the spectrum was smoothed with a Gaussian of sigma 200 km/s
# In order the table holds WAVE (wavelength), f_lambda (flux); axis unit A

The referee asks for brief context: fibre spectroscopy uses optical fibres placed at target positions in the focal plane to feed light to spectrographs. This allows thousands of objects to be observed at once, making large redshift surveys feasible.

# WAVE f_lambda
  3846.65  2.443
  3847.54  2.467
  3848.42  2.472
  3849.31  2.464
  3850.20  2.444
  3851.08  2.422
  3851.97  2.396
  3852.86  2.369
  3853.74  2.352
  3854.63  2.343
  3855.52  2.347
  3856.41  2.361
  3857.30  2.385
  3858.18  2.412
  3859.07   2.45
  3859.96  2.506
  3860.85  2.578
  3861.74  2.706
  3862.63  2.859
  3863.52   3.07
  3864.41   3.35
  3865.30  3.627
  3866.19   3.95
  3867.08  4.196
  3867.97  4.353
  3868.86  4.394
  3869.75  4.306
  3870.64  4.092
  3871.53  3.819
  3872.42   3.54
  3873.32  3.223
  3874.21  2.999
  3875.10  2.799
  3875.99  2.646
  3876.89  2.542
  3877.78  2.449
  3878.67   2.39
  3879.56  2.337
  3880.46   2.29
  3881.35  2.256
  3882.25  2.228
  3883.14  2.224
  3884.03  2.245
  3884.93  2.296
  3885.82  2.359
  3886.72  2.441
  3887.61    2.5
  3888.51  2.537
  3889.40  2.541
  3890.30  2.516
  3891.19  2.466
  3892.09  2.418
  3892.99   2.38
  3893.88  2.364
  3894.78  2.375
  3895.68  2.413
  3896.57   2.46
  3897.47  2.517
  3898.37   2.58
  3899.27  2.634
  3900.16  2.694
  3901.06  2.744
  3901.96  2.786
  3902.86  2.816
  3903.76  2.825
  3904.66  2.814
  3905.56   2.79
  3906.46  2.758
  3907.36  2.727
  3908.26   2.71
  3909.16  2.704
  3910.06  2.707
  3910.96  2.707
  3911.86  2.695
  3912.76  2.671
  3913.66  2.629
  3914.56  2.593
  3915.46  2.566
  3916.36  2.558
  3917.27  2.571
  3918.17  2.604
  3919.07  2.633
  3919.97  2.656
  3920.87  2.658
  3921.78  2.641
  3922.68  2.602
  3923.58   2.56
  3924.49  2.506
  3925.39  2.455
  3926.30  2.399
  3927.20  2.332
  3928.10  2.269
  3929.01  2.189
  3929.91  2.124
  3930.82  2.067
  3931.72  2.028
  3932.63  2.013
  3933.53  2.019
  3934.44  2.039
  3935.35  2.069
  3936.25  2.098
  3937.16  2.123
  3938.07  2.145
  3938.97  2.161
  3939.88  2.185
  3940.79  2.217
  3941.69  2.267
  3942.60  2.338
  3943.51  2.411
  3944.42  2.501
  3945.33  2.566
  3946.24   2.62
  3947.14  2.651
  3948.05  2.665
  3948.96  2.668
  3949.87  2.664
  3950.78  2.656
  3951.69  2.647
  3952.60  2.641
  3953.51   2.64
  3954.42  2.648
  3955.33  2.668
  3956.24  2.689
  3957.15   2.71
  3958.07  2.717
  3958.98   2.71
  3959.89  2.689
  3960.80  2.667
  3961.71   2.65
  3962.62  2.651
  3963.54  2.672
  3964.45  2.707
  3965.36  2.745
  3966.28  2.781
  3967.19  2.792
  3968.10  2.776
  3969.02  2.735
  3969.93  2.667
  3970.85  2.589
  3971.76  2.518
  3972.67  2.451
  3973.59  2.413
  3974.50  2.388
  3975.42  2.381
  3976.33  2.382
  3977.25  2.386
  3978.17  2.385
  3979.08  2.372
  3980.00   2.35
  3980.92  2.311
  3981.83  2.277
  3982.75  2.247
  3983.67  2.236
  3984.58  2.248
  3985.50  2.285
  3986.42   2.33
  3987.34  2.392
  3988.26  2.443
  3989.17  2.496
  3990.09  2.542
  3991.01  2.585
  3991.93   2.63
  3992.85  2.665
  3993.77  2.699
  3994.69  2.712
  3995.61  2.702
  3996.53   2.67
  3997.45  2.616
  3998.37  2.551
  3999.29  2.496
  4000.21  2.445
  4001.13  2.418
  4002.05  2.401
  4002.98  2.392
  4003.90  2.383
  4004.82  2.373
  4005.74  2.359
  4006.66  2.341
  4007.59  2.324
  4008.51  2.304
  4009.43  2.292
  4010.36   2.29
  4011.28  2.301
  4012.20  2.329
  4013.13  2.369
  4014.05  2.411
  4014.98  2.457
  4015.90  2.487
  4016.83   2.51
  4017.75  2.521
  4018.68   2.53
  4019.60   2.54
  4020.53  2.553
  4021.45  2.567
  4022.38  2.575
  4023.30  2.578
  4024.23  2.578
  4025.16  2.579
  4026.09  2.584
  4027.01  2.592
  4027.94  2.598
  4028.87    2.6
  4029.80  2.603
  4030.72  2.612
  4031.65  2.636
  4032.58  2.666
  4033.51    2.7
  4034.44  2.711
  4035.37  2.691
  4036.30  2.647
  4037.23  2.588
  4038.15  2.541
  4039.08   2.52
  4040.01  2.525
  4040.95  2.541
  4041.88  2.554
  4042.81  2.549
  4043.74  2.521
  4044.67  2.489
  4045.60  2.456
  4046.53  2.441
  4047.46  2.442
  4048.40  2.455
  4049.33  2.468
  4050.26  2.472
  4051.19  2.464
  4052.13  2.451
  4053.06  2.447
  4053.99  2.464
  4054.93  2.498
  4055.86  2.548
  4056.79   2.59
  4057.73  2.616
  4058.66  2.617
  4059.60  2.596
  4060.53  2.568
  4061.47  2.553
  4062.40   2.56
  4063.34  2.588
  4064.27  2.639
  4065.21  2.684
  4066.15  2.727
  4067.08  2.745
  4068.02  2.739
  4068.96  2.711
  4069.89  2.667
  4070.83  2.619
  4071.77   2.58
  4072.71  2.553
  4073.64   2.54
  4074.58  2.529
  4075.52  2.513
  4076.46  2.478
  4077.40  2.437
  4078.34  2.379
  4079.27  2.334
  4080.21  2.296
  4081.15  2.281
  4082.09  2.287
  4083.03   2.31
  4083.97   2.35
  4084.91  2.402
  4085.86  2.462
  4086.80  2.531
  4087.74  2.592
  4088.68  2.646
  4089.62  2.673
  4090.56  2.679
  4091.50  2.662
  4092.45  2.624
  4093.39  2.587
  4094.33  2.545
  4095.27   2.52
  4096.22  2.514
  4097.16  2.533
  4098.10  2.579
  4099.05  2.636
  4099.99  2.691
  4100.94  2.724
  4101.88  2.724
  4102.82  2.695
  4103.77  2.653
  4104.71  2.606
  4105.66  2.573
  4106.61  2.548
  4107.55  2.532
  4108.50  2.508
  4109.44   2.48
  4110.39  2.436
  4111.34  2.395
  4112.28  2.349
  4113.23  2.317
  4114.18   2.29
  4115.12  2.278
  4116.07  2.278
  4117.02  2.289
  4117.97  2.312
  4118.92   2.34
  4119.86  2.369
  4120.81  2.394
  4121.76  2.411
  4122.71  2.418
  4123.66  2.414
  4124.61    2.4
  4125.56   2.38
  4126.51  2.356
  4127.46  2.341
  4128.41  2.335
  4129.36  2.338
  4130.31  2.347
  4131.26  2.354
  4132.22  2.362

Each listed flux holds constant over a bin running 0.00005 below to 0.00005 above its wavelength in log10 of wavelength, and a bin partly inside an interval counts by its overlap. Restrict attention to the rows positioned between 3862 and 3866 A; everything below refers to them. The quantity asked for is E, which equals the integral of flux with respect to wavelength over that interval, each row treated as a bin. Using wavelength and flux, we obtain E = 13.0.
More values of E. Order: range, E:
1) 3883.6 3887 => 7.9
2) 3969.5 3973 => 9.0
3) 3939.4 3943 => 8.1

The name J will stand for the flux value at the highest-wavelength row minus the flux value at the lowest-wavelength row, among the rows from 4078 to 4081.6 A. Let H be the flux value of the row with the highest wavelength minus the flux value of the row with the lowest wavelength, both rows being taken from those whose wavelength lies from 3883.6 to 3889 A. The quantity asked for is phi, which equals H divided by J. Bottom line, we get -3.0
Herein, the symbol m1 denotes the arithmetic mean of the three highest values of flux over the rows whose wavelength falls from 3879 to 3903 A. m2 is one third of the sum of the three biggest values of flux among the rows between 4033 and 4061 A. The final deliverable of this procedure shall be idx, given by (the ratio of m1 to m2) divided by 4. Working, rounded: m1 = 2.78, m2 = 2.70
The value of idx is 0.258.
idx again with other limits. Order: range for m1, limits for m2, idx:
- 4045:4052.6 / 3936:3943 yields 0.271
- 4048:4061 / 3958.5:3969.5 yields 0.234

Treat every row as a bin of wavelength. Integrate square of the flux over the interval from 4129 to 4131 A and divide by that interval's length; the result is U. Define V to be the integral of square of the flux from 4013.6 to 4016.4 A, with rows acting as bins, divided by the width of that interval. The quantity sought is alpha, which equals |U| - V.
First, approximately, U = 5.50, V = 6.0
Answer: -0.5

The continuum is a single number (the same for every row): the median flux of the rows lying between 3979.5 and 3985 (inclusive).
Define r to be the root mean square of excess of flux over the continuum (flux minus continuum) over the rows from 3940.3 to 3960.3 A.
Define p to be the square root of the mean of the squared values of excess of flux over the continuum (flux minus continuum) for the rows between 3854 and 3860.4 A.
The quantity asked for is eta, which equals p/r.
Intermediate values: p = 0.15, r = 0.36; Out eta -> 0.4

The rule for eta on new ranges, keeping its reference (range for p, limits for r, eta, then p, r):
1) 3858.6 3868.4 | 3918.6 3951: 4.6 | 1.18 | 0.26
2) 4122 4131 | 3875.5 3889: 0.6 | 0.11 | 0.18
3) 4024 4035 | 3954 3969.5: 0.8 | 0.36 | 0.45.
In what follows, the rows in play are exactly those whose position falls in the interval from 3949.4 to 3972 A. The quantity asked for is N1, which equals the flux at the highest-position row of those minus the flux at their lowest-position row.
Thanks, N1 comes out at -0.146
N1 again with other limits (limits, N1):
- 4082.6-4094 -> 0.277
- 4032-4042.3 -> -0.112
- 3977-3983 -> -0.139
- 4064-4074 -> -0.099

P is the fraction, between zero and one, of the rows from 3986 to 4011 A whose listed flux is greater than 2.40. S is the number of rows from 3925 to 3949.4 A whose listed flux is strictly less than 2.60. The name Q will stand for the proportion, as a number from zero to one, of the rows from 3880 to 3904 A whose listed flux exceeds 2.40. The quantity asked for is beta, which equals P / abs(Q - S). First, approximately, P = 0.59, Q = 0.63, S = 23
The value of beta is 0.026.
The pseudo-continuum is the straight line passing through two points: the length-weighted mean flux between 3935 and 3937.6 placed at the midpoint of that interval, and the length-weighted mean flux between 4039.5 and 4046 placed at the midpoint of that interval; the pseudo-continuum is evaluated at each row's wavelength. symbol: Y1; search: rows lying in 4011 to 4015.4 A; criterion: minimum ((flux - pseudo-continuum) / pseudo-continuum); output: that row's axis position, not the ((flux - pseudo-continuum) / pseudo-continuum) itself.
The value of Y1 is 4011.28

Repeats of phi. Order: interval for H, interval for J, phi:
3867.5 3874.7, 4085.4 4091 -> -6.2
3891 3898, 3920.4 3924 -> -0.5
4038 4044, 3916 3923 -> -0.5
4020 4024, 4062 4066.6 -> 0.1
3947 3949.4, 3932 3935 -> 0.7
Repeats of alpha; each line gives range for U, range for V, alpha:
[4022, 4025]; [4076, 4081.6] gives 1.0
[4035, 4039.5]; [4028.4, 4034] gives -0.2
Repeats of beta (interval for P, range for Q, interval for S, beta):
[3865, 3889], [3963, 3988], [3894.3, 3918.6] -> 0.078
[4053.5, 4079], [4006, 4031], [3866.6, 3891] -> 0.063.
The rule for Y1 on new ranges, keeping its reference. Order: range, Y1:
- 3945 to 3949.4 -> 3945.33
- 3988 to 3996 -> 3988.26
